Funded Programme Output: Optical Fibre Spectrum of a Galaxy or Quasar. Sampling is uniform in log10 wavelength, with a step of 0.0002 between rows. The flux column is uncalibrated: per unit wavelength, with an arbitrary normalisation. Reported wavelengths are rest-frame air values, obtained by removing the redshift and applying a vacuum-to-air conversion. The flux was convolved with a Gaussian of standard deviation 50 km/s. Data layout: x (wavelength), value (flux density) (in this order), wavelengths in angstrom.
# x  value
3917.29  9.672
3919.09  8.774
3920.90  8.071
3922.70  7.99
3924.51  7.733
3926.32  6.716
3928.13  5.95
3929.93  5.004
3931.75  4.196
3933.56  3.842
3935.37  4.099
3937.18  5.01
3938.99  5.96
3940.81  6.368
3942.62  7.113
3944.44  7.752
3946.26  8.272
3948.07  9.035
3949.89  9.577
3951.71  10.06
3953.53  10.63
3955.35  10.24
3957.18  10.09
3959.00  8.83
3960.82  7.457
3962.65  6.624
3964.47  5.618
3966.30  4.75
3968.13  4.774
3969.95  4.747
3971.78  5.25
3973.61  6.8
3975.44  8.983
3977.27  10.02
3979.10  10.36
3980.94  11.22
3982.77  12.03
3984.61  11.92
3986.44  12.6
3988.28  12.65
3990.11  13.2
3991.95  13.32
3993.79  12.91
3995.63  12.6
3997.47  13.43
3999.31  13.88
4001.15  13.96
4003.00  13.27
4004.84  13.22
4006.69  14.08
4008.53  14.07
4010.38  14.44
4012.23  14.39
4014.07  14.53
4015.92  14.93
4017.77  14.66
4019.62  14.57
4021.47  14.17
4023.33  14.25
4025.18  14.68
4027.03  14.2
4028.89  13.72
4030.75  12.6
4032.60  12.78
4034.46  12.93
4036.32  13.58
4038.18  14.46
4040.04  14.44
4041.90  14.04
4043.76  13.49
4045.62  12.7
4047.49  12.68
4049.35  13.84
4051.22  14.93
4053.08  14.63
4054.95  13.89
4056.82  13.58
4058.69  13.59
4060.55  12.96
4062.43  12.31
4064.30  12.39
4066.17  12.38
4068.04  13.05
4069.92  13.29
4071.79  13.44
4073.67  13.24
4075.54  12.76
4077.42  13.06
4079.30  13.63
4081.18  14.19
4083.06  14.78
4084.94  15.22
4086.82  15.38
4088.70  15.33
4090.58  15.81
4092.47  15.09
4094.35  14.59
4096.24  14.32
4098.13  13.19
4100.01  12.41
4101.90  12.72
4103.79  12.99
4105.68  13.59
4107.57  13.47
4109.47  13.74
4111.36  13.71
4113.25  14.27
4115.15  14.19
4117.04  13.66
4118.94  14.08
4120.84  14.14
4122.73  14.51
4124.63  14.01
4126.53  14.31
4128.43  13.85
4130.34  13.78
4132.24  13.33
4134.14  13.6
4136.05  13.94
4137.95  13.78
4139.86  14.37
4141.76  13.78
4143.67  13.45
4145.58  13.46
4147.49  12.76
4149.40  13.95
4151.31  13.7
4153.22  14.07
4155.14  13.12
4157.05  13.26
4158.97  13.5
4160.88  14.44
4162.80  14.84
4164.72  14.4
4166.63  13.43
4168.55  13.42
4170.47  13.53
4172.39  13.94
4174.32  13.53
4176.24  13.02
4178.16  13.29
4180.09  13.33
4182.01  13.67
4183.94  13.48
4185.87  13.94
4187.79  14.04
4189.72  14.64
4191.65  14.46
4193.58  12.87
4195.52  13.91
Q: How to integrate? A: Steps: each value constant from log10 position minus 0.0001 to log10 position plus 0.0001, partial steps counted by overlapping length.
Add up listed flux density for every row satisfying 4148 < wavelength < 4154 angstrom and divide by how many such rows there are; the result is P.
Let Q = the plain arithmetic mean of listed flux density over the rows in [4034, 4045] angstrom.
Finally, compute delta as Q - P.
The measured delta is 0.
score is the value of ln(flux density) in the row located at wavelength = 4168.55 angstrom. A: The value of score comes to 2.60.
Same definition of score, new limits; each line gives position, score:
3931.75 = 1.43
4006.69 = 2.64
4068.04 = 2.57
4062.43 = 2.51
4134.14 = 2.61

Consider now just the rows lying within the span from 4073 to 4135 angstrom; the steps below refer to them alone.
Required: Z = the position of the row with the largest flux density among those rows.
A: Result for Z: 4090.58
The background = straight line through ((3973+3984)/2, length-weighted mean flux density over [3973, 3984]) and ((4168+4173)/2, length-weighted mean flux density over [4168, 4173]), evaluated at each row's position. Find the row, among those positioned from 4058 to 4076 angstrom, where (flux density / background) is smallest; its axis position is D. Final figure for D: 4066.17 angstrom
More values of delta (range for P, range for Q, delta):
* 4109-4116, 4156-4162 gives 0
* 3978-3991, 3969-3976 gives -6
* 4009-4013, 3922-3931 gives -8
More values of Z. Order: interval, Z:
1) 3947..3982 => 3980.94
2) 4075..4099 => 4090.58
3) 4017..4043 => 4025.18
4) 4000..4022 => 4015.92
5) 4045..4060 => 4051.22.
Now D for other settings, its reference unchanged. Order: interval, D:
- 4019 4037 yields 4030.75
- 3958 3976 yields 3969.95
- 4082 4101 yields 4100.01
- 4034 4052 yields 4047.49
